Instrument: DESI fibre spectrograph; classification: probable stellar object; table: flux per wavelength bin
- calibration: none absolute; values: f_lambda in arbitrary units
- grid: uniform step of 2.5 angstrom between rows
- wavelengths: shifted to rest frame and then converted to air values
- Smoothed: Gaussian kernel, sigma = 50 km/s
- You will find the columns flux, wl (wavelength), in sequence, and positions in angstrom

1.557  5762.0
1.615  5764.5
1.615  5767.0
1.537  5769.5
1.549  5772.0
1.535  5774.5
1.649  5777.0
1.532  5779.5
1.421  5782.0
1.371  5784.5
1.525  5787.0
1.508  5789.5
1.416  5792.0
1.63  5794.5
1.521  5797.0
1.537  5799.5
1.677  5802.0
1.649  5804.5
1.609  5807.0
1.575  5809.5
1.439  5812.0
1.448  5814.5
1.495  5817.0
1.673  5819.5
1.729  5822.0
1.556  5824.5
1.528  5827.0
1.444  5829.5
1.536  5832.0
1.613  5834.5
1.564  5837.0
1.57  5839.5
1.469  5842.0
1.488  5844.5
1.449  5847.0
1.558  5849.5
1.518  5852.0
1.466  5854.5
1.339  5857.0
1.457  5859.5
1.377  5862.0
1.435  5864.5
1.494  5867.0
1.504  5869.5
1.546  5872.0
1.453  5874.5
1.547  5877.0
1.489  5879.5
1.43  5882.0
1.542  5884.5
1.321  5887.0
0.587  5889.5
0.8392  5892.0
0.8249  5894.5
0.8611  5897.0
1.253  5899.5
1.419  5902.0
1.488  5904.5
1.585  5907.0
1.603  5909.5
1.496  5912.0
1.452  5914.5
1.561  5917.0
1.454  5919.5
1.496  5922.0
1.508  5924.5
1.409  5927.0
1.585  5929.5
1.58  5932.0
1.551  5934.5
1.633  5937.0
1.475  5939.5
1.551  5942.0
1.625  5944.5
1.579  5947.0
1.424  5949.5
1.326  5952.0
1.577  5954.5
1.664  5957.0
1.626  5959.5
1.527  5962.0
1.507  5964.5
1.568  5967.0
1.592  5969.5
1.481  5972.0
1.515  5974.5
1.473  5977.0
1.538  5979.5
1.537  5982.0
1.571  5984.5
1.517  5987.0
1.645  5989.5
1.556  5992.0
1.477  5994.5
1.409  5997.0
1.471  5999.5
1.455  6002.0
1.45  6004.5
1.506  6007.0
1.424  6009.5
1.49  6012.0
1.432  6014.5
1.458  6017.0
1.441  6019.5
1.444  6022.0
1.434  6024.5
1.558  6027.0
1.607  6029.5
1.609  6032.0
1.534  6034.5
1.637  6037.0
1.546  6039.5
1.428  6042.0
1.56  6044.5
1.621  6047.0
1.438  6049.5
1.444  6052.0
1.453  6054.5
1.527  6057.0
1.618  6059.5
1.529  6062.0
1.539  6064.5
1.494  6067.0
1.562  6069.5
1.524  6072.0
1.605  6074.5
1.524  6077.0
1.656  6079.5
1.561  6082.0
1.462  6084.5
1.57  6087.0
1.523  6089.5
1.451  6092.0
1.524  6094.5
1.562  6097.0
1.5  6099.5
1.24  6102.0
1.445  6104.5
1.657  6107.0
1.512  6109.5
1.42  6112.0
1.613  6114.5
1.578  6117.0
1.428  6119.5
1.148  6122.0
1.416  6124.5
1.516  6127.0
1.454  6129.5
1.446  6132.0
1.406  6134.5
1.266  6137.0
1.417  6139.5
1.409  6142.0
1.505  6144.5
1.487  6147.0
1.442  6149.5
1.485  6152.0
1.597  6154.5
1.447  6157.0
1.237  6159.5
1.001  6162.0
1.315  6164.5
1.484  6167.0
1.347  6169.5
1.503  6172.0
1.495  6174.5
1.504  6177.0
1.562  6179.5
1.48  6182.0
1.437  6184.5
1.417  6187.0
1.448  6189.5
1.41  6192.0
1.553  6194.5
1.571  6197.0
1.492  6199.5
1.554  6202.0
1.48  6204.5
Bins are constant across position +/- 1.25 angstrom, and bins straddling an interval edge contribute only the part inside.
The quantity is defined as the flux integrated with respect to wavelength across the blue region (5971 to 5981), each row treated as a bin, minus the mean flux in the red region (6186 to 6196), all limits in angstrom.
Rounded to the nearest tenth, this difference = 13.6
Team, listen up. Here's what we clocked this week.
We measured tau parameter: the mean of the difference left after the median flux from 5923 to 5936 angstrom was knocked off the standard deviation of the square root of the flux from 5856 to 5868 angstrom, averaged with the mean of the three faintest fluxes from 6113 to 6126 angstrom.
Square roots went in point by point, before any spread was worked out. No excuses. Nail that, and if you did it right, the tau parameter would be -0.10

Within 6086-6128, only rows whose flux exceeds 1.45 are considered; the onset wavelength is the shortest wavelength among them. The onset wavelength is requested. 6087.0 angstrom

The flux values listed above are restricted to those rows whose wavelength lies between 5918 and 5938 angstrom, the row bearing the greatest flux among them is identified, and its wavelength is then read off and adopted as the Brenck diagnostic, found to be 5937.0 angstrom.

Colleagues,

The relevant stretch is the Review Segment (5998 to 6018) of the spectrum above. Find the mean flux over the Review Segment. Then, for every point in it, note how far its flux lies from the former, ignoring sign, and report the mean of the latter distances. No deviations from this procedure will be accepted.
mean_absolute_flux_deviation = 0.021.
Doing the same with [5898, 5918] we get 0.081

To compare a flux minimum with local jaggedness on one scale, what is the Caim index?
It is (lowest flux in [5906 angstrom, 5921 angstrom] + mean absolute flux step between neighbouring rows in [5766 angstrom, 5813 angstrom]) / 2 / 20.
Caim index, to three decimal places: 0.038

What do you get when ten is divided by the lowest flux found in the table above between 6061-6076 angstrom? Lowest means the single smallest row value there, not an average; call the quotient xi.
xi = 6.7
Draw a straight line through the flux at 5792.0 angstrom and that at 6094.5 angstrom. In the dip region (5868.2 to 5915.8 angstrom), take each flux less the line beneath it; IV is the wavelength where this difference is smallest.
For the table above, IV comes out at 5889.5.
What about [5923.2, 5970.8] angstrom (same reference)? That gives 5952.0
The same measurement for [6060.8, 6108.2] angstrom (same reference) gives 6102.0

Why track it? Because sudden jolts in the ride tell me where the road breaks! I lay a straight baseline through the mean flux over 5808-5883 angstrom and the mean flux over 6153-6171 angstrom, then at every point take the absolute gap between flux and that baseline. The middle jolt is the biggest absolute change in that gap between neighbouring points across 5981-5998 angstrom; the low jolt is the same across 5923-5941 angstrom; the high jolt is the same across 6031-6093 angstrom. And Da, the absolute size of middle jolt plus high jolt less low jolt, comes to 0.15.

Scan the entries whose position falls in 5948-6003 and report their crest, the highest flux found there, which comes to 1.664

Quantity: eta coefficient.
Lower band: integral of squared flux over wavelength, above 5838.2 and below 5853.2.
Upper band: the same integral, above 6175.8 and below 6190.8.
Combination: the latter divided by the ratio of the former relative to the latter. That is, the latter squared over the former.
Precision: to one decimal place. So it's 31.2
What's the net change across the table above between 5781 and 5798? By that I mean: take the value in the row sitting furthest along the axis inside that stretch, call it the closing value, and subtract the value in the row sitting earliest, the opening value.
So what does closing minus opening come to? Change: 0.100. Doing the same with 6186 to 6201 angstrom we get 0.075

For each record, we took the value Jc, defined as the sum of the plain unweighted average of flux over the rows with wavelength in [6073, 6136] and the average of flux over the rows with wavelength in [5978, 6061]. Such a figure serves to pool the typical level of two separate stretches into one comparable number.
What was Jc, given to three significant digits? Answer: 3.00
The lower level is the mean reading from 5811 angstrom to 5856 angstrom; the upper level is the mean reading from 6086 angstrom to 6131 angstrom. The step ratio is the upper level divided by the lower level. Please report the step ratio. 0.96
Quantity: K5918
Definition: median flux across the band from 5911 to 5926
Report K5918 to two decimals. 1.50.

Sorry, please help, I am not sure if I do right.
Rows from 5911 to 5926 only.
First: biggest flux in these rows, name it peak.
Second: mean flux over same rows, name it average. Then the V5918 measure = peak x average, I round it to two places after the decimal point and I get 2.33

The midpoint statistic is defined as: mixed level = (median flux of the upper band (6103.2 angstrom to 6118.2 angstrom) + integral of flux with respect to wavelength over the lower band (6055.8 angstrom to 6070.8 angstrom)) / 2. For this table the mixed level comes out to 12.4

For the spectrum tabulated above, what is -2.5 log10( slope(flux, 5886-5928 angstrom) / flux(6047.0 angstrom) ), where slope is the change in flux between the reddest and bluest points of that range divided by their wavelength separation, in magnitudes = 7.2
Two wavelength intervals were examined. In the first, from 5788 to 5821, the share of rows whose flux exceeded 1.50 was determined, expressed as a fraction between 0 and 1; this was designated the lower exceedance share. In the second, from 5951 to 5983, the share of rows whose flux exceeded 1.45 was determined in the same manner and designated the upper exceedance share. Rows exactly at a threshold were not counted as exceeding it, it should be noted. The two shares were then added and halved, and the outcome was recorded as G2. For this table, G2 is 0.8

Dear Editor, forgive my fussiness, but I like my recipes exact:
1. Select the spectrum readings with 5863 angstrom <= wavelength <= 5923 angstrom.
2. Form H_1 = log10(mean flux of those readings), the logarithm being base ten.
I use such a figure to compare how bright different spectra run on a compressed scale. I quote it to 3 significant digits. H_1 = 0.134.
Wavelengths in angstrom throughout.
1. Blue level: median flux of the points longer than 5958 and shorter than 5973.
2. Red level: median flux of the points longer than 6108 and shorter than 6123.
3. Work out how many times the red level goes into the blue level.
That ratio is 1.05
